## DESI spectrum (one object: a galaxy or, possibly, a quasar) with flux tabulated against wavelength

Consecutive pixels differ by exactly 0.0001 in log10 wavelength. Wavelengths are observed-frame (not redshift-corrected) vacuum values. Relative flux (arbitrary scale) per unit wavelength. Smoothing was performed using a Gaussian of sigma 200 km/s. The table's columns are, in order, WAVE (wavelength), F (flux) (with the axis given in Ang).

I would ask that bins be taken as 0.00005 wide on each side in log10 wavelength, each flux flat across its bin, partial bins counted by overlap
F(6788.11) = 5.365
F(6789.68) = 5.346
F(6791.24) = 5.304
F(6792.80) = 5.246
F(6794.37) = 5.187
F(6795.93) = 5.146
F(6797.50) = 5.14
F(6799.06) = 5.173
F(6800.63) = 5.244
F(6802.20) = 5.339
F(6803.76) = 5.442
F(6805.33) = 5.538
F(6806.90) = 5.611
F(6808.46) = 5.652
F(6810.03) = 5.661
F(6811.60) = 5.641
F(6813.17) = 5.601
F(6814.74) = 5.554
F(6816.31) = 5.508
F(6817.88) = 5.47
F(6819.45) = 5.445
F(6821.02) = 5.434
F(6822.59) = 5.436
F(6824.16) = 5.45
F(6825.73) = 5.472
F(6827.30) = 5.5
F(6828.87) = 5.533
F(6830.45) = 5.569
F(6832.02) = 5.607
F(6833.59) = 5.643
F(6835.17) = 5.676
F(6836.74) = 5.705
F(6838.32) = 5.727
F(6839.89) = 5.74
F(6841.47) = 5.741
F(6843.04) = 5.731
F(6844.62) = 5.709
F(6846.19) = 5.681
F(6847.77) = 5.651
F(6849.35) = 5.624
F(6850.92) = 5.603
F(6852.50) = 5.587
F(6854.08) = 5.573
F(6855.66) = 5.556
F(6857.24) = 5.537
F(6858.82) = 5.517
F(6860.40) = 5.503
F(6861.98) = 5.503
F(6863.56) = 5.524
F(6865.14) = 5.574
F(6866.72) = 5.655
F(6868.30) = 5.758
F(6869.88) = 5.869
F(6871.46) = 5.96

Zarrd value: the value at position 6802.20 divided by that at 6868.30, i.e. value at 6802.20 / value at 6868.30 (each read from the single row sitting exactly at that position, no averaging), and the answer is 0.93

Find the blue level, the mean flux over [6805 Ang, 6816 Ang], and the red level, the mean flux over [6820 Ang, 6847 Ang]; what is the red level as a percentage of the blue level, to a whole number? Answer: 100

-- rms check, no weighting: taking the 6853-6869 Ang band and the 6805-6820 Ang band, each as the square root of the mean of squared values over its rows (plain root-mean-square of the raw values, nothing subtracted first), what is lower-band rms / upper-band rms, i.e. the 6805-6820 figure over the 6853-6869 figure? 1.00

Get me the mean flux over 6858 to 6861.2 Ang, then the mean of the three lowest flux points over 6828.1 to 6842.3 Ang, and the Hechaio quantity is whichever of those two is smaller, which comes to 5.51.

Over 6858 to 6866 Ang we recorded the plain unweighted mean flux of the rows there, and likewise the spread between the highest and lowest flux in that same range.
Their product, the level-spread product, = 0.39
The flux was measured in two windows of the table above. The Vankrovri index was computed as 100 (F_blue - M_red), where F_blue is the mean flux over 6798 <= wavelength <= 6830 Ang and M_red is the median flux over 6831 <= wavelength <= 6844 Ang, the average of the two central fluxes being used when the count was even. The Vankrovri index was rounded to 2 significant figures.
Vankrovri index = -23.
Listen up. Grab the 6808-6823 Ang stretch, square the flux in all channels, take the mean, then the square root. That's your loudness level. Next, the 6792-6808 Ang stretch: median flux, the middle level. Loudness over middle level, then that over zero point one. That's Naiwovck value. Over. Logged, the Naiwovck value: 10.6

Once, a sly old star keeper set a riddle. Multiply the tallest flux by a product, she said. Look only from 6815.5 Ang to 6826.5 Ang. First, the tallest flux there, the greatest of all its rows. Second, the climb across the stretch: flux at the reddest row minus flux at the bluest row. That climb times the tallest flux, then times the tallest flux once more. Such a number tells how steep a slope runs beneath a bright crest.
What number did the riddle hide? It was -1.1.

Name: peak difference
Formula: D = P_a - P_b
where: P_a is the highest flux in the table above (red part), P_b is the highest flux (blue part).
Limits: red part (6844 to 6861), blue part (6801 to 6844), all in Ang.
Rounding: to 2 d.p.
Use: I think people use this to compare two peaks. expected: -0.03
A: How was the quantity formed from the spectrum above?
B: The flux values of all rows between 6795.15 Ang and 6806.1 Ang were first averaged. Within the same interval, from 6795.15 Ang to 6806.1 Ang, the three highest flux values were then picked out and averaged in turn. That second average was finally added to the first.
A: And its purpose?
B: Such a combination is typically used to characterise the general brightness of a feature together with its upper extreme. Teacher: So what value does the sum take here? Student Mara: 10.7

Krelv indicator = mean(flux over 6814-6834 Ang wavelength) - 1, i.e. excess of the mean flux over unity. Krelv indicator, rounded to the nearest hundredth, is 4.51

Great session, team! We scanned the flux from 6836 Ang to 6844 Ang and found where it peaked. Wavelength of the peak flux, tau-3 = 6841.47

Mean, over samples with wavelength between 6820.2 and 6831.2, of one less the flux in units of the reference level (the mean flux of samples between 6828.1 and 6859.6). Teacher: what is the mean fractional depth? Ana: 0.027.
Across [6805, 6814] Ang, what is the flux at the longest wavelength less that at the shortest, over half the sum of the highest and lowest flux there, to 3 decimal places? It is 0.011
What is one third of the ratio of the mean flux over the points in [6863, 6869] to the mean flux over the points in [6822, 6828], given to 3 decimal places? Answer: 0.343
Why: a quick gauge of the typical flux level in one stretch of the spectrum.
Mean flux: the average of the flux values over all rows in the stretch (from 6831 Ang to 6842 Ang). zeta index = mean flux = 5.69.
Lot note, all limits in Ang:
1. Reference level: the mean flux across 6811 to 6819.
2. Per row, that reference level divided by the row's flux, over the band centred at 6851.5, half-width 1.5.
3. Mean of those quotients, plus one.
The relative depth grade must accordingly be 1.99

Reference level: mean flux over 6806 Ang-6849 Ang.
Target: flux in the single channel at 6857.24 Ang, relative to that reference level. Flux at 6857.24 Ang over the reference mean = 0.99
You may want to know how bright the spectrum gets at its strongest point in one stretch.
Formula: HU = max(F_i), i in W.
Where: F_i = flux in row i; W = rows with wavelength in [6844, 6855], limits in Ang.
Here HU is 5.709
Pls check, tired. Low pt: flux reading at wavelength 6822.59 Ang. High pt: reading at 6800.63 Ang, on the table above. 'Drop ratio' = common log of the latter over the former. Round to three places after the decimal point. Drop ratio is -0.016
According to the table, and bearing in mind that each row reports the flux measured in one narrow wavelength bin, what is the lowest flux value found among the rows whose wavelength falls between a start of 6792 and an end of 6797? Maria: 5.146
